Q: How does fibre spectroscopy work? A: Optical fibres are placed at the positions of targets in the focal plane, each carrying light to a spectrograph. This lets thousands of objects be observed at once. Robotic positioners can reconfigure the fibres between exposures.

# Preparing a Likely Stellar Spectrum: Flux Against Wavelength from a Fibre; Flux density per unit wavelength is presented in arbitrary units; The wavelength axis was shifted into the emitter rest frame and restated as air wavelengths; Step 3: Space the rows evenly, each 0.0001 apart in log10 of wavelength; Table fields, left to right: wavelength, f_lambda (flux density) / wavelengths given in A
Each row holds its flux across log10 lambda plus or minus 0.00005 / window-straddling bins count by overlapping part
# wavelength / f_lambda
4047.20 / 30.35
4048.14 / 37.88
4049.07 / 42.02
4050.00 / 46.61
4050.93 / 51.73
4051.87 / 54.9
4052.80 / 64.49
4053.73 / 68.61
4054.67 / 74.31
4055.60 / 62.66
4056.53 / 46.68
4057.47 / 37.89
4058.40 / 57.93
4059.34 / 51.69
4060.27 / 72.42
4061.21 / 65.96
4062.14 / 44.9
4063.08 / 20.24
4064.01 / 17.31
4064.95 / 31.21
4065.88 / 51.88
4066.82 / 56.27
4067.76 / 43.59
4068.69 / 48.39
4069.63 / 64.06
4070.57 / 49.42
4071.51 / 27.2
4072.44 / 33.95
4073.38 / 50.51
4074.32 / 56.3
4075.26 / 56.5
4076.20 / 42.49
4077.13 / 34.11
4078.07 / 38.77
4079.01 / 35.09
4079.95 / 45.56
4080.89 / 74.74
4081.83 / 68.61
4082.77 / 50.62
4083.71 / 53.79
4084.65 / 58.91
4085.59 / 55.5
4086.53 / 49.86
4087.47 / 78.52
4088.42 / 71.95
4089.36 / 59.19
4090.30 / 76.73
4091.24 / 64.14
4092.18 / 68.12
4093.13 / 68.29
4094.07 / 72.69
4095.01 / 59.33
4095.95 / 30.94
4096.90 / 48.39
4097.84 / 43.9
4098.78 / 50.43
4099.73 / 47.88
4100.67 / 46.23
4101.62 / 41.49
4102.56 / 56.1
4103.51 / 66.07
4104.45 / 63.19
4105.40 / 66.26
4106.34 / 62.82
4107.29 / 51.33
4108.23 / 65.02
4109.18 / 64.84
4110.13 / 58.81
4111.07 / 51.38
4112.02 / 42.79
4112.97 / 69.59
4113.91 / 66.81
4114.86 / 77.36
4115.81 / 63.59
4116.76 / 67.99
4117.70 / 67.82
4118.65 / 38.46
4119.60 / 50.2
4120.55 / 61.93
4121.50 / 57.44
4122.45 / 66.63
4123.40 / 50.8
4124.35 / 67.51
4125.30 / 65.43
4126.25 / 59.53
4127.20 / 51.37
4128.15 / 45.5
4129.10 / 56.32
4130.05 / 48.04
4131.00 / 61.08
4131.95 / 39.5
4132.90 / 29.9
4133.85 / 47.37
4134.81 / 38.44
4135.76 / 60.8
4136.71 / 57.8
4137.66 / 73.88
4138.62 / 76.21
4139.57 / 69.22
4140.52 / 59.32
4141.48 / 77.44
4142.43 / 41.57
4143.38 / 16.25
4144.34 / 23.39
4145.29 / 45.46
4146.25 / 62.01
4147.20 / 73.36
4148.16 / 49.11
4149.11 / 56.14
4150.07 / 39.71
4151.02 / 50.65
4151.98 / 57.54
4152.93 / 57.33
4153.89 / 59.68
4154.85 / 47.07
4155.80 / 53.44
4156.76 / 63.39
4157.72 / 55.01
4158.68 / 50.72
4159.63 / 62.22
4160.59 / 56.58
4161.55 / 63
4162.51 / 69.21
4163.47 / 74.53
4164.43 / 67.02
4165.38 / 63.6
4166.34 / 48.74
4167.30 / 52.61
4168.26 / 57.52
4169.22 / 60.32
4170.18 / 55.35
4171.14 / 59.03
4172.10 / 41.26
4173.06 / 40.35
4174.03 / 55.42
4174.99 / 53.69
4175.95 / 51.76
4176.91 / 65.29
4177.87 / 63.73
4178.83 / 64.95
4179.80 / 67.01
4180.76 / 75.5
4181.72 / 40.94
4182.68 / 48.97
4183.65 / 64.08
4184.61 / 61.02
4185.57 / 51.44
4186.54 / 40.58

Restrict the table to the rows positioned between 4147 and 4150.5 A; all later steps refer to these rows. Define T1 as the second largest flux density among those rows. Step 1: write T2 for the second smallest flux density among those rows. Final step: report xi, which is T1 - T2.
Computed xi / 7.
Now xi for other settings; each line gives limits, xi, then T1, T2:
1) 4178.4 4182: 2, 67.01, 64.95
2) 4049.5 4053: 3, 54.9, 51.73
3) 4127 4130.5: 3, 51.37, 48.04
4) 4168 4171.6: 2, 59.03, 57.52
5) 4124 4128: 6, 65.43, 59.53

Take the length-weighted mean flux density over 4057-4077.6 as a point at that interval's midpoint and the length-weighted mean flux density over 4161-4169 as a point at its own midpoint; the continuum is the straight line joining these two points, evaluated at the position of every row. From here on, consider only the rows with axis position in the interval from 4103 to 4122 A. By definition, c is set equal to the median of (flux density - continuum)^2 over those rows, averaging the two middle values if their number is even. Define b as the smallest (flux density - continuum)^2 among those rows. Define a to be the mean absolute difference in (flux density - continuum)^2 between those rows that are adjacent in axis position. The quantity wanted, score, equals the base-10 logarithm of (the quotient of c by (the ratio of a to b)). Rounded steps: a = 122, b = 1.6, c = 133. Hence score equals 0.2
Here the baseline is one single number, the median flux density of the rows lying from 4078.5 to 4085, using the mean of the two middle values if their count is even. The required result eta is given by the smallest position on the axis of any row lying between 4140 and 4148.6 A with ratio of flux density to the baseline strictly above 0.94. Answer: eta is 4140.52 A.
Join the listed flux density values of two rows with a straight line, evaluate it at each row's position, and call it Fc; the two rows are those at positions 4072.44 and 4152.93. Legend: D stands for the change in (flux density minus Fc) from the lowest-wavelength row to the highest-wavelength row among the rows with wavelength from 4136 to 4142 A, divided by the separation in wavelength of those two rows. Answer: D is 4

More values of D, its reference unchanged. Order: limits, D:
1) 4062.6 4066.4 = 11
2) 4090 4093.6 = -3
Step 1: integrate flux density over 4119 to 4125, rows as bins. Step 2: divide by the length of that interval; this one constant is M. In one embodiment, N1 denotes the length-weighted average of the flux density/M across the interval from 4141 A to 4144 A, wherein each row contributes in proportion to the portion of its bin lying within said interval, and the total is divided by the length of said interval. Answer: 0.75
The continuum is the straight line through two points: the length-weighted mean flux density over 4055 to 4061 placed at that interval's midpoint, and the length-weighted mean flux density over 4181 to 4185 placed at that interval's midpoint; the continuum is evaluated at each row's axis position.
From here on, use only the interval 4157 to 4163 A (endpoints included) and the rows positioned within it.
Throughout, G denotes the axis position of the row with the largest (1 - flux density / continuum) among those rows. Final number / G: 4158.68 A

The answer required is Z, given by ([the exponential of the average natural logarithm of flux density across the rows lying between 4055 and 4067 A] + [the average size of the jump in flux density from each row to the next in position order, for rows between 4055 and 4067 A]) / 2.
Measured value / 28.9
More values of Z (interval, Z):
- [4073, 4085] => 29.5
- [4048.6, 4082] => 29.1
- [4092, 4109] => 31.6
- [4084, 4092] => 38.0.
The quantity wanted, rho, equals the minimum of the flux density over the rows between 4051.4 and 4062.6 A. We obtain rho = 37.89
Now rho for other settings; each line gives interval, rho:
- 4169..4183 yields 40.35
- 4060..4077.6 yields 17.31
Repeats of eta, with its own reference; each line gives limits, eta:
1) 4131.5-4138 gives 4135.76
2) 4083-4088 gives 4083.71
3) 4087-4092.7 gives 4087.47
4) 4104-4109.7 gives 4104.45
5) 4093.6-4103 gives 4094.07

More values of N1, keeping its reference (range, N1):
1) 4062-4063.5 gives 0.51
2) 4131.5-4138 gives 0.84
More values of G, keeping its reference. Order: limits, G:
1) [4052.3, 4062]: 4057.47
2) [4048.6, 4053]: 4049.07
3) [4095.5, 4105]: 4095.95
